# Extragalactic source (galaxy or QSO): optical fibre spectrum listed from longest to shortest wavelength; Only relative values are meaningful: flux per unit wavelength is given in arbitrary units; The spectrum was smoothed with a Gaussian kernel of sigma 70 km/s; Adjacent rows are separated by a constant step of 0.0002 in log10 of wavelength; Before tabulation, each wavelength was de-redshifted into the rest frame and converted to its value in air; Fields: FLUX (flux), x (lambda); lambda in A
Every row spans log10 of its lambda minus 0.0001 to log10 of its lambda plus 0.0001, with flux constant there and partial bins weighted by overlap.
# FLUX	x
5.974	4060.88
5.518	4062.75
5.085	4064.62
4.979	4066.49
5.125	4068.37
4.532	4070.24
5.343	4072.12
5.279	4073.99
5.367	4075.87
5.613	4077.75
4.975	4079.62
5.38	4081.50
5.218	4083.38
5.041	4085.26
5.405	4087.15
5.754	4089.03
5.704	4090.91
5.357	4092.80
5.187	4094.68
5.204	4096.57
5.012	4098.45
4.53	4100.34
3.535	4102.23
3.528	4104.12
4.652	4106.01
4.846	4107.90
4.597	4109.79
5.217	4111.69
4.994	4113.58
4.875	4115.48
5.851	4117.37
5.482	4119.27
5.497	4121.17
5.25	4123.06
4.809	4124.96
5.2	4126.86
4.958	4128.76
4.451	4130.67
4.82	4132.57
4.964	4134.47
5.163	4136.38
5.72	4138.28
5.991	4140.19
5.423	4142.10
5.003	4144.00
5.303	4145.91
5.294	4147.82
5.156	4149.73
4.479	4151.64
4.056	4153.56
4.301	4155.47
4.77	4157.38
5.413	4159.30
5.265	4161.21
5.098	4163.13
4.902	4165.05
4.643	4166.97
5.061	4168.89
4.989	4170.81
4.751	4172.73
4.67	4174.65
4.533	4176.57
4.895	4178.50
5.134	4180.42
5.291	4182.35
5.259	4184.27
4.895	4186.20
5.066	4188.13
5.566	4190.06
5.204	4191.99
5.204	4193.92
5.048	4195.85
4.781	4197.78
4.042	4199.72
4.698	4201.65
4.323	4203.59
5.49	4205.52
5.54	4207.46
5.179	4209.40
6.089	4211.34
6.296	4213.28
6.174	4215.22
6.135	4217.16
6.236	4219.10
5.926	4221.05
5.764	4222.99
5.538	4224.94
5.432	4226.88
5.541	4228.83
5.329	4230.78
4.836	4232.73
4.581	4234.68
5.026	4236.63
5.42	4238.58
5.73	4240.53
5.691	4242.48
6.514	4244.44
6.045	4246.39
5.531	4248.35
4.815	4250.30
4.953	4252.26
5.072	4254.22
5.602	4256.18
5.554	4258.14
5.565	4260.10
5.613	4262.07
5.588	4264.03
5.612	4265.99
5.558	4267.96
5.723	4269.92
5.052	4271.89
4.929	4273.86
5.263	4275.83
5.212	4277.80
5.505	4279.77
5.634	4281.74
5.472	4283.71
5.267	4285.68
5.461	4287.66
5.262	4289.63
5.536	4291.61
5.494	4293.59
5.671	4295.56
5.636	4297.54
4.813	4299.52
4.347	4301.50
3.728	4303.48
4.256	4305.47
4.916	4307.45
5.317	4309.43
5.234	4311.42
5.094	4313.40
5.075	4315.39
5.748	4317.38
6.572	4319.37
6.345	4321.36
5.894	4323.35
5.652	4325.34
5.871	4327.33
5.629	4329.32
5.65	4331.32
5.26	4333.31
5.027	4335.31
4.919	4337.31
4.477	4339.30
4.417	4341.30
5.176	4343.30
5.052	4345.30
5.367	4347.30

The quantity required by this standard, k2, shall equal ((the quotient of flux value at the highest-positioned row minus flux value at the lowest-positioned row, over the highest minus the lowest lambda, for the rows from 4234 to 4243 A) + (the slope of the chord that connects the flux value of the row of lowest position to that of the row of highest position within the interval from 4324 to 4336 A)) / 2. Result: 0.04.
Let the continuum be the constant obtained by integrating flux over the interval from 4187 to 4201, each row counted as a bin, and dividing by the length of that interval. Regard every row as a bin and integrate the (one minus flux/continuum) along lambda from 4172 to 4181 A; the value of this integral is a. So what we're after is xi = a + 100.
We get 100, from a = 0.4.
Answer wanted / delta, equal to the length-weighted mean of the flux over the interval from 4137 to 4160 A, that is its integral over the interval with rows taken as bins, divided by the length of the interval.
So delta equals 5.07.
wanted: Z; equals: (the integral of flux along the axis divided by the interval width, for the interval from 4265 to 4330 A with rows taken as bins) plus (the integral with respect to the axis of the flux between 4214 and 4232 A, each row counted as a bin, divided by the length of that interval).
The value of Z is 11.1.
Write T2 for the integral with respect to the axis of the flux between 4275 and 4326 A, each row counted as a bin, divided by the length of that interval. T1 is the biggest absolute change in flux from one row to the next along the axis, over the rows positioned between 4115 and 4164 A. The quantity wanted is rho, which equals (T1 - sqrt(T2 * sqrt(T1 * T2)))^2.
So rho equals 6.3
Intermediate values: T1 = 0.98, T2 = 5.3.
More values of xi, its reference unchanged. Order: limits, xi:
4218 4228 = 98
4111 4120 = 99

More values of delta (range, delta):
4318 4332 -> 5.95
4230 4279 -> 5.39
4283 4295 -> 5.42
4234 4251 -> 5.51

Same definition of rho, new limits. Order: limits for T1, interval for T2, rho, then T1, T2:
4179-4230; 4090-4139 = 5.3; 1.17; 5.0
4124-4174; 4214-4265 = 6.8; 0.68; 5.5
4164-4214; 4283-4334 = 6.2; 1.17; 5.4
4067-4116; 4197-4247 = 6.6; 1.12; 5.5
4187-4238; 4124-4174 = 5.3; 1.17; 5.0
